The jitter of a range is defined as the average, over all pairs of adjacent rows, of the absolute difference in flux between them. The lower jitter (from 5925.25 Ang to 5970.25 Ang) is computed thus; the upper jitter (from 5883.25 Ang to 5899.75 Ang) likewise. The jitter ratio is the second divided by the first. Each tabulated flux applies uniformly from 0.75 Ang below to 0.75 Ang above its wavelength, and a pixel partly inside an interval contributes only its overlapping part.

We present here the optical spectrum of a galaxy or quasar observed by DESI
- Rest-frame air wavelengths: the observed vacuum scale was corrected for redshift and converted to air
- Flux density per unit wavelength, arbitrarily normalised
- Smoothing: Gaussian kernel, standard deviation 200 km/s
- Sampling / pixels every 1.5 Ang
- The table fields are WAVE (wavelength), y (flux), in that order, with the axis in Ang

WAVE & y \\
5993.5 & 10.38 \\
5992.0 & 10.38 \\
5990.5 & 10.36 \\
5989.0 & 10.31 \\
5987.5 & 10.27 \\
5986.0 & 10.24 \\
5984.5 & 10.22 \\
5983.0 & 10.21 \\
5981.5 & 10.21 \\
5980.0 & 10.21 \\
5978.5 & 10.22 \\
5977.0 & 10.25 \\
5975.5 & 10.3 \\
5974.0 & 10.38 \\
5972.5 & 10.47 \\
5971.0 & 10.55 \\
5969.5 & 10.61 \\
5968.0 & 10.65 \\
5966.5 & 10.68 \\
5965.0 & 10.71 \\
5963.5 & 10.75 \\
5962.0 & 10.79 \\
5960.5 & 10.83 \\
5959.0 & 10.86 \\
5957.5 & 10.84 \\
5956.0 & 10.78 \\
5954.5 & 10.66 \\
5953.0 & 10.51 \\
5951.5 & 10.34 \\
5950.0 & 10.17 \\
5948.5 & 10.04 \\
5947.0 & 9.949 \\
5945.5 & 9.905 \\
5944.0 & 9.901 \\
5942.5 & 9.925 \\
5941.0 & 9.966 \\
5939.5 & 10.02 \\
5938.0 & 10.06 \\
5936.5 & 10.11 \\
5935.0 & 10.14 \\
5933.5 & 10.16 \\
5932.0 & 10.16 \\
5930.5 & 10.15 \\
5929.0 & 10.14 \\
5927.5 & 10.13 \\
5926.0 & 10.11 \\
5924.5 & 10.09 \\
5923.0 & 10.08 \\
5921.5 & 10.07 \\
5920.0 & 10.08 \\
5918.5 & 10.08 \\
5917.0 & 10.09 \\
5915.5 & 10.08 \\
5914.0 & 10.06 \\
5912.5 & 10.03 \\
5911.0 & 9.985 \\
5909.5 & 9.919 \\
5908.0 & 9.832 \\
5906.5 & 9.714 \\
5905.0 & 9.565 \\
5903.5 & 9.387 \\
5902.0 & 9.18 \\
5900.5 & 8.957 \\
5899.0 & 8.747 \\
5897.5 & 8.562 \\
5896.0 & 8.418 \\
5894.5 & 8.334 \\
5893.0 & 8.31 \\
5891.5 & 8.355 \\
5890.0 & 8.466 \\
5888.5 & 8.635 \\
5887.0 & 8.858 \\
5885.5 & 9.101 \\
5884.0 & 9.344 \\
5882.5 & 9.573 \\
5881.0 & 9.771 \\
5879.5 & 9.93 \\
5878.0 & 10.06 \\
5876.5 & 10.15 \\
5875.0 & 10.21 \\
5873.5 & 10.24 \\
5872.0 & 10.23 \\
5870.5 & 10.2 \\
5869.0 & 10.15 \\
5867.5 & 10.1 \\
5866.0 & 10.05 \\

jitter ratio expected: 2.8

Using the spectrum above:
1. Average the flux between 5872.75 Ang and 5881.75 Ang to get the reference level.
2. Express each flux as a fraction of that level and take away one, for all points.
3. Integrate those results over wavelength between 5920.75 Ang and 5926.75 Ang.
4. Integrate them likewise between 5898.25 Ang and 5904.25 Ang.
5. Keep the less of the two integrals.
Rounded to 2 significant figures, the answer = -0.59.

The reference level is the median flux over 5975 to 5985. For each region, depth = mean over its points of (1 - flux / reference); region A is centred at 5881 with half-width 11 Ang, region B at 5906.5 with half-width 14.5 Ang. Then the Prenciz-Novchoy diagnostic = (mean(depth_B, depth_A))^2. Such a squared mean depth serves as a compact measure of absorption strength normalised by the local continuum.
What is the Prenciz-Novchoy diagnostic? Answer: 0.005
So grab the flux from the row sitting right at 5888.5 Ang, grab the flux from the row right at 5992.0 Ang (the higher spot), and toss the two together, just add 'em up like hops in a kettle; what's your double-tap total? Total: 19.0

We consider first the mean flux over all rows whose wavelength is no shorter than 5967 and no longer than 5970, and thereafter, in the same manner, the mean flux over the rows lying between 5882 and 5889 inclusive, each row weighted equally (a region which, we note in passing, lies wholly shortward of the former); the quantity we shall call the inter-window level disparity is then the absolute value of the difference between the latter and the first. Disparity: 1.53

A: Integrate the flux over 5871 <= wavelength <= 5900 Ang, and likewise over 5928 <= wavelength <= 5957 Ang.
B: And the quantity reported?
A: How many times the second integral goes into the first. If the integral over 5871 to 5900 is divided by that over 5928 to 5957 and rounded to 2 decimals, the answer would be 0.91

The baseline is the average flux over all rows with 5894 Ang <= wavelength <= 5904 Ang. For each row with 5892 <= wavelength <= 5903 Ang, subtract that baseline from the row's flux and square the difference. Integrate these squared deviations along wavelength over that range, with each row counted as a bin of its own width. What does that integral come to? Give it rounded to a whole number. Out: 1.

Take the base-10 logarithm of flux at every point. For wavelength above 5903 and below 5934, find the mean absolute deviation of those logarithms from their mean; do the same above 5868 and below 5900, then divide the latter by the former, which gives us 5.0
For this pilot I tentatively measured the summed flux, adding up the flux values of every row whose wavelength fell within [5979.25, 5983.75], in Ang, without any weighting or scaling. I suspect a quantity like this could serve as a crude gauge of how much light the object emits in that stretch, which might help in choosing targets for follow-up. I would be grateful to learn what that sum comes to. 30.6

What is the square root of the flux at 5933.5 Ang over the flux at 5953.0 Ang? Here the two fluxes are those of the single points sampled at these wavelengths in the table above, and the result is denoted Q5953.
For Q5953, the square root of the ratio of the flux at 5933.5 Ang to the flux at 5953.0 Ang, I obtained 0.98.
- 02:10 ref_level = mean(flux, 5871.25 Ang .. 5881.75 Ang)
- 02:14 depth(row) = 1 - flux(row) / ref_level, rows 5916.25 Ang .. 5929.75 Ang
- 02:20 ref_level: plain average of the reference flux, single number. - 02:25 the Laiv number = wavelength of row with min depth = 5929.0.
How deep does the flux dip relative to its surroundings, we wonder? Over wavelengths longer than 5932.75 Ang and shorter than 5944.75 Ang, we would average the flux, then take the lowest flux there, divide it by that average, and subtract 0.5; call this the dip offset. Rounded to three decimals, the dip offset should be 0.487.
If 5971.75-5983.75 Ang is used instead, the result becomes 0.493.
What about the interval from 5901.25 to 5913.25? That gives 0.446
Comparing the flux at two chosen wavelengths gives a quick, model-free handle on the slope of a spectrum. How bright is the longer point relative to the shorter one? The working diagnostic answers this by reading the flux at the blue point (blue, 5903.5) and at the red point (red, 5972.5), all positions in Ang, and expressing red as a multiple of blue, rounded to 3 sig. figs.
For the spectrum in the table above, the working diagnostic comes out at 1.12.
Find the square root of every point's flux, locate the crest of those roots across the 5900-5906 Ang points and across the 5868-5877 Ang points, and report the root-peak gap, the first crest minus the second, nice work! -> -0.11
